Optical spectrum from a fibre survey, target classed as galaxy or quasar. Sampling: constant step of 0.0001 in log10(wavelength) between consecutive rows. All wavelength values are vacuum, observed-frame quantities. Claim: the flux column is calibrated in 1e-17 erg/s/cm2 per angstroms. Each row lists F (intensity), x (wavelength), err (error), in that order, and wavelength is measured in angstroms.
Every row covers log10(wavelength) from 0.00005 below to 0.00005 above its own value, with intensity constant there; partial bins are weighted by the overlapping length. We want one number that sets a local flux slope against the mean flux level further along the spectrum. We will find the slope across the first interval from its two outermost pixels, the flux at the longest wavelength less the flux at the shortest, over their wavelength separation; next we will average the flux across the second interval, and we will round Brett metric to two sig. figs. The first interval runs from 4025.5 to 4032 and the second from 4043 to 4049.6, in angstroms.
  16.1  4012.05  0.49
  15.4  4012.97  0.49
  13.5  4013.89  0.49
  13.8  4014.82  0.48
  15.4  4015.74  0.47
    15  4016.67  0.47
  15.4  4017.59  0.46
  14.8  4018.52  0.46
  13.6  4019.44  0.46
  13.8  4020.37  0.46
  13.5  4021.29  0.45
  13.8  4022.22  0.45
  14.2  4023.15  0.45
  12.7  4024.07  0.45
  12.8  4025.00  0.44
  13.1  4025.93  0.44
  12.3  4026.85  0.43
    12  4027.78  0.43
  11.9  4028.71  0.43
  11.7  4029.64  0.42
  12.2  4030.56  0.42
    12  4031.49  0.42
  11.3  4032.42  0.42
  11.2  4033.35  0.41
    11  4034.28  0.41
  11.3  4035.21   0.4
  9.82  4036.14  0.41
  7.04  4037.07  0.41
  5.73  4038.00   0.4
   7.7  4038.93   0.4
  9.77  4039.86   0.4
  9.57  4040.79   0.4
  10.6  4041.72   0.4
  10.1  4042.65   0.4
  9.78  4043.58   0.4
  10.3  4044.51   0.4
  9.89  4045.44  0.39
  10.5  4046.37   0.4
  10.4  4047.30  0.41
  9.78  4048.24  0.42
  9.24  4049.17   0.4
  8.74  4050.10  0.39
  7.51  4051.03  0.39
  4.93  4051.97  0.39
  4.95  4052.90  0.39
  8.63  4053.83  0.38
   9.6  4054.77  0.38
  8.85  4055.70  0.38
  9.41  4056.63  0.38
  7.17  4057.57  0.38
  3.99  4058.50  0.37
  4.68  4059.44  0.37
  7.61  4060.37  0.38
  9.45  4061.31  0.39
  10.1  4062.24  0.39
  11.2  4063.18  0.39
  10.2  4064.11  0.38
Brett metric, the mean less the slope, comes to 10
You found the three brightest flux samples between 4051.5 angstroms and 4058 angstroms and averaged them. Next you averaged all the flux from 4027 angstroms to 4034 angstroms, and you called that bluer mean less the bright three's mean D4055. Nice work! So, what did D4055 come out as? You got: 2.47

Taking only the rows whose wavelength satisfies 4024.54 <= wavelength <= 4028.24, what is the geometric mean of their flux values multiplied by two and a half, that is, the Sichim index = 31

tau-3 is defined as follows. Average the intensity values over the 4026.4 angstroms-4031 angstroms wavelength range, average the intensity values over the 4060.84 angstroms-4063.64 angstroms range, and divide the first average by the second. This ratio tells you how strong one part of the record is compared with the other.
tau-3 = 1.17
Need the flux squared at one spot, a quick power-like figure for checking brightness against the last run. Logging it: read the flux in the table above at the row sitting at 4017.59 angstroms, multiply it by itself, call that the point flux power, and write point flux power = 237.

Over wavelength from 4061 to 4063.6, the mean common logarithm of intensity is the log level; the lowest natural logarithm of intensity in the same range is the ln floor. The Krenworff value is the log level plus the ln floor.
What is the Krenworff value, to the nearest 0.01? 3.26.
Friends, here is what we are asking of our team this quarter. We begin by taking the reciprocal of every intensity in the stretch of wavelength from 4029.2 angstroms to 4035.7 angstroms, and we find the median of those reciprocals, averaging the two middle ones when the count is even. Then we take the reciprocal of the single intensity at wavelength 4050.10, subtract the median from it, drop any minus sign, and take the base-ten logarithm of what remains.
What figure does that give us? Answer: -1.6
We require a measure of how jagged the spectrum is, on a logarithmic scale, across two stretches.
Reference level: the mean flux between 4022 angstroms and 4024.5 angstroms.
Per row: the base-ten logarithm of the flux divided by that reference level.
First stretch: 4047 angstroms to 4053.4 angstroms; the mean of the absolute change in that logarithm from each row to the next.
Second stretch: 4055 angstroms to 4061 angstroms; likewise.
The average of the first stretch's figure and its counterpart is 0.10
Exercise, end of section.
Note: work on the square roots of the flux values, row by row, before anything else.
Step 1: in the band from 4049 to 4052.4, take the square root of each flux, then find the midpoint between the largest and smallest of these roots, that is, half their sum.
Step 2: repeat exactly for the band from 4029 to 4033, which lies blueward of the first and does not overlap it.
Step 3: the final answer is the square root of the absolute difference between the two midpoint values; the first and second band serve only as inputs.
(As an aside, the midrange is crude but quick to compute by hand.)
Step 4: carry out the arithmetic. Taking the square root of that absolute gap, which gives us 0.89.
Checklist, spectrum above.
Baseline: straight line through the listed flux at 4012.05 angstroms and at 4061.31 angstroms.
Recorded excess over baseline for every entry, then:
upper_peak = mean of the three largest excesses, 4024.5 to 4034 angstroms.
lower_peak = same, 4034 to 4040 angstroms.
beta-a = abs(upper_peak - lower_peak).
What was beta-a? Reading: 0.8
